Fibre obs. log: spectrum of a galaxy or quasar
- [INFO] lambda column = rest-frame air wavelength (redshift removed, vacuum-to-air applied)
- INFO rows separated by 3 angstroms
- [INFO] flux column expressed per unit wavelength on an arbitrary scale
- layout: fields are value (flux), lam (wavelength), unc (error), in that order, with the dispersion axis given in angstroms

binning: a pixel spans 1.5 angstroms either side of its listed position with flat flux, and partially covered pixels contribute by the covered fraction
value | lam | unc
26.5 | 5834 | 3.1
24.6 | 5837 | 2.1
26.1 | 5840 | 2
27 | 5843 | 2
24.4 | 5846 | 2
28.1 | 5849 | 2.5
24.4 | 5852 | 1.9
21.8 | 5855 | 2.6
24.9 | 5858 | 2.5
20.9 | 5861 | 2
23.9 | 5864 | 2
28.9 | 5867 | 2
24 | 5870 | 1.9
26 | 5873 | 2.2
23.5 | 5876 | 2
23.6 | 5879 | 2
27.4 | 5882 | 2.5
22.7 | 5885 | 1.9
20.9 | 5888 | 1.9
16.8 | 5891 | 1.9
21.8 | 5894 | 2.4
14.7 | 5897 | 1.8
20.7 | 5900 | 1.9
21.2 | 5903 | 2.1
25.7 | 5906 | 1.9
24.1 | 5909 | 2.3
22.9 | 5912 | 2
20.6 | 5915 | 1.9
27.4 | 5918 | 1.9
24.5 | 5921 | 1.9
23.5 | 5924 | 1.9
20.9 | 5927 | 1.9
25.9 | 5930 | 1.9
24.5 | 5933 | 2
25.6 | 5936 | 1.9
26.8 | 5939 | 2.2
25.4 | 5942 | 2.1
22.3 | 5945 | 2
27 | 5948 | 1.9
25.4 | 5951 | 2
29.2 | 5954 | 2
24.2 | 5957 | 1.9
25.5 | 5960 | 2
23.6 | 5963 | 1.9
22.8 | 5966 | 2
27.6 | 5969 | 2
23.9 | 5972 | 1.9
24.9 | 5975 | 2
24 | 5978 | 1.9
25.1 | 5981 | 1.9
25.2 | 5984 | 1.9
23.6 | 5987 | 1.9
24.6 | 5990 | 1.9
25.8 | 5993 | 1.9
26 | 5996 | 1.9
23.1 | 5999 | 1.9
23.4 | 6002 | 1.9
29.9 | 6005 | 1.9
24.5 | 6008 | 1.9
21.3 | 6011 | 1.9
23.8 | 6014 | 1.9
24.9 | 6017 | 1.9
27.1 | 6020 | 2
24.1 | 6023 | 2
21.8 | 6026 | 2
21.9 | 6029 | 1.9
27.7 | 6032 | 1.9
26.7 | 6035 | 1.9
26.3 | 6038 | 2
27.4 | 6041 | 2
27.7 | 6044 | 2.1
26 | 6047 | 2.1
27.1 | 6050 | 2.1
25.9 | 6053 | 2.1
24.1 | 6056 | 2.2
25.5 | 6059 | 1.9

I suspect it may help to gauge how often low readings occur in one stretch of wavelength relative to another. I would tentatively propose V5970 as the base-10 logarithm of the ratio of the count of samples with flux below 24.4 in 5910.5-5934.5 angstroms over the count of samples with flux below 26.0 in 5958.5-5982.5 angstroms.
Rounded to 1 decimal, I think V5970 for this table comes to -0.2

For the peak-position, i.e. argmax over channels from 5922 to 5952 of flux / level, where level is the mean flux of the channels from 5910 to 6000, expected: 5948 angstroms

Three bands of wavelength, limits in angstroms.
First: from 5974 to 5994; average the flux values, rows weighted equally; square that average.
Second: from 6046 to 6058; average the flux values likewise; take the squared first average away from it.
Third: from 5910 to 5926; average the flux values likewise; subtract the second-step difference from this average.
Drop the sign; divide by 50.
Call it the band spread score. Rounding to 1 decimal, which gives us 12.2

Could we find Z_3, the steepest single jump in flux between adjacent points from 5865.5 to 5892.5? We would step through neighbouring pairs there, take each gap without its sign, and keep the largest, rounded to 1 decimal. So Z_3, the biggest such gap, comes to 4.9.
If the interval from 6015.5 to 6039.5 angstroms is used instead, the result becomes 5.8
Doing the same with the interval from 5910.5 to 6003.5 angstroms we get 6.8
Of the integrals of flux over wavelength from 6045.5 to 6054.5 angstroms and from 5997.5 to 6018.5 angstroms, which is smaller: 237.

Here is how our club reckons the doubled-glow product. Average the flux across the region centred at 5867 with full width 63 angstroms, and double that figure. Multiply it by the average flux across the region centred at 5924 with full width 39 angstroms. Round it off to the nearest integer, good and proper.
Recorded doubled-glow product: 1156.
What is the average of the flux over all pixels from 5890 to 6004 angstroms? 24.0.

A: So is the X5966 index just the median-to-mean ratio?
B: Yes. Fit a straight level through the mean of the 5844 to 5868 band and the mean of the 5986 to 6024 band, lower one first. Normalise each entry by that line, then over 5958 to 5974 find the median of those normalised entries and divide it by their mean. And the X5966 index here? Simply 0.97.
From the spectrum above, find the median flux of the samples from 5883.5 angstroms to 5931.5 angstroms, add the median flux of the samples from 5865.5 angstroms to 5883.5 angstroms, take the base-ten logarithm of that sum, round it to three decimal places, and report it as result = 1.674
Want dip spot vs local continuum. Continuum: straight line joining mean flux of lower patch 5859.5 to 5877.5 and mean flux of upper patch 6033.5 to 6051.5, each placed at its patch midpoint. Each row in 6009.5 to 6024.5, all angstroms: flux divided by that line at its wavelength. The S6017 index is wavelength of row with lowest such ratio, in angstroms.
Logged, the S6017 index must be 6011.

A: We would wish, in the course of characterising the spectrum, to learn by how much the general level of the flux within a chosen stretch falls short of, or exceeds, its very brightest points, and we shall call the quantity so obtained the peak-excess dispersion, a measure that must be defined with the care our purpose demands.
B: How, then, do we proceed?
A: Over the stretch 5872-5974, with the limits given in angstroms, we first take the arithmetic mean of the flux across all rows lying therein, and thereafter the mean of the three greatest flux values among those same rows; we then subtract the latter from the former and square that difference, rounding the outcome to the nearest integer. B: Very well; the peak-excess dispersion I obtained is 18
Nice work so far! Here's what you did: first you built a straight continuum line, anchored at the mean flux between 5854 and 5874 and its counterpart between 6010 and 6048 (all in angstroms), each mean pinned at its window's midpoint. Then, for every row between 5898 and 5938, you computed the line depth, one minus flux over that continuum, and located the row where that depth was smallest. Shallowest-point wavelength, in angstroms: 5918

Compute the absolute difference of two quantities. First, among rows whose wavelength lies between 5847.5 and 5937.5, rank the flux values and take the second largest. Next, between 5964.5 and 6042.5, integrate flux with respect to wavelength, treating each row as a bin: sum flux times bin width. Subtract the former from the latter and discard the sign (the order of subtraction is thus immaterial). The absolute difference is 1914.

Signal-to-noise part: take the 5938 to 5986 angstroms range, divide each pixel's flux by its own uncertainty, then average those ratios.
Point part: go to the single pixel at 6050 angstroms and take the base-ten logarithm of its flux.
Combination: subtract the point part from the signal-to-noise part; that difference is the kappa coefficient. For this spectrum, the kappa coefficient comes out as 11.3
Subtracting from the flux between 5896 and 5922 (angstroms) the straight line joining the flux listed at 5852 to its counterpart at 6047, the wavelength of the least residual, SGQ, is 5897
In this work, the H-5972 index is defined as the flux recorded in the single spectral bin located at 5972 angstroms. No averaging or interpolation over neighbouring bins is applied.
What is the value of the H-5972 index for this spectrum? 23.9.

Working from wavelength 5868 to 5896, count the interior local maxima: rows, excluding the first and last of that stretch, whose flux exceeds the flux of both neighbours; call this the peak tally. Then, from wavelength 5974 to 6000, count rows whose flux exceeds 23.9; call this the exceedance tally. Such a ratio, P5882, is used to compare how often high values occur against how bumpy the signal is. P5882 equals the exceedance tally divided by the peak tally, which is 3.5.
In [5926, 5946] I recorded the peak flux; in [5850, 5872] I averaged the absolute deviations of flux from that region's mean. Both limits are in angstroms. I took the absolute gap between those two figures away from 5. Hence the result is -20.1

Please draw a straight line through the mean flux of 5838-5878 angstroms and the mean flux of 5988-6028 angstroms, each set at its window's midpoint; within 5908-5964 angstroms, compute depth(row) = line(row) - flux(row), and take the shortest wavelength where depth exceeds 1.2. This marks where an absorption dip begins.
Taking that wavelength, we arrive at 5912 angstroms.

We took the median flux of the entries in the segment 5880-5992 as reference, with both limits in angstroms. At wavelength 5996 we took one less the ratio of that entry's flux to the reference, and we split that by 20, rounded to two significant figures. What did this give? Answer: -0.0037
